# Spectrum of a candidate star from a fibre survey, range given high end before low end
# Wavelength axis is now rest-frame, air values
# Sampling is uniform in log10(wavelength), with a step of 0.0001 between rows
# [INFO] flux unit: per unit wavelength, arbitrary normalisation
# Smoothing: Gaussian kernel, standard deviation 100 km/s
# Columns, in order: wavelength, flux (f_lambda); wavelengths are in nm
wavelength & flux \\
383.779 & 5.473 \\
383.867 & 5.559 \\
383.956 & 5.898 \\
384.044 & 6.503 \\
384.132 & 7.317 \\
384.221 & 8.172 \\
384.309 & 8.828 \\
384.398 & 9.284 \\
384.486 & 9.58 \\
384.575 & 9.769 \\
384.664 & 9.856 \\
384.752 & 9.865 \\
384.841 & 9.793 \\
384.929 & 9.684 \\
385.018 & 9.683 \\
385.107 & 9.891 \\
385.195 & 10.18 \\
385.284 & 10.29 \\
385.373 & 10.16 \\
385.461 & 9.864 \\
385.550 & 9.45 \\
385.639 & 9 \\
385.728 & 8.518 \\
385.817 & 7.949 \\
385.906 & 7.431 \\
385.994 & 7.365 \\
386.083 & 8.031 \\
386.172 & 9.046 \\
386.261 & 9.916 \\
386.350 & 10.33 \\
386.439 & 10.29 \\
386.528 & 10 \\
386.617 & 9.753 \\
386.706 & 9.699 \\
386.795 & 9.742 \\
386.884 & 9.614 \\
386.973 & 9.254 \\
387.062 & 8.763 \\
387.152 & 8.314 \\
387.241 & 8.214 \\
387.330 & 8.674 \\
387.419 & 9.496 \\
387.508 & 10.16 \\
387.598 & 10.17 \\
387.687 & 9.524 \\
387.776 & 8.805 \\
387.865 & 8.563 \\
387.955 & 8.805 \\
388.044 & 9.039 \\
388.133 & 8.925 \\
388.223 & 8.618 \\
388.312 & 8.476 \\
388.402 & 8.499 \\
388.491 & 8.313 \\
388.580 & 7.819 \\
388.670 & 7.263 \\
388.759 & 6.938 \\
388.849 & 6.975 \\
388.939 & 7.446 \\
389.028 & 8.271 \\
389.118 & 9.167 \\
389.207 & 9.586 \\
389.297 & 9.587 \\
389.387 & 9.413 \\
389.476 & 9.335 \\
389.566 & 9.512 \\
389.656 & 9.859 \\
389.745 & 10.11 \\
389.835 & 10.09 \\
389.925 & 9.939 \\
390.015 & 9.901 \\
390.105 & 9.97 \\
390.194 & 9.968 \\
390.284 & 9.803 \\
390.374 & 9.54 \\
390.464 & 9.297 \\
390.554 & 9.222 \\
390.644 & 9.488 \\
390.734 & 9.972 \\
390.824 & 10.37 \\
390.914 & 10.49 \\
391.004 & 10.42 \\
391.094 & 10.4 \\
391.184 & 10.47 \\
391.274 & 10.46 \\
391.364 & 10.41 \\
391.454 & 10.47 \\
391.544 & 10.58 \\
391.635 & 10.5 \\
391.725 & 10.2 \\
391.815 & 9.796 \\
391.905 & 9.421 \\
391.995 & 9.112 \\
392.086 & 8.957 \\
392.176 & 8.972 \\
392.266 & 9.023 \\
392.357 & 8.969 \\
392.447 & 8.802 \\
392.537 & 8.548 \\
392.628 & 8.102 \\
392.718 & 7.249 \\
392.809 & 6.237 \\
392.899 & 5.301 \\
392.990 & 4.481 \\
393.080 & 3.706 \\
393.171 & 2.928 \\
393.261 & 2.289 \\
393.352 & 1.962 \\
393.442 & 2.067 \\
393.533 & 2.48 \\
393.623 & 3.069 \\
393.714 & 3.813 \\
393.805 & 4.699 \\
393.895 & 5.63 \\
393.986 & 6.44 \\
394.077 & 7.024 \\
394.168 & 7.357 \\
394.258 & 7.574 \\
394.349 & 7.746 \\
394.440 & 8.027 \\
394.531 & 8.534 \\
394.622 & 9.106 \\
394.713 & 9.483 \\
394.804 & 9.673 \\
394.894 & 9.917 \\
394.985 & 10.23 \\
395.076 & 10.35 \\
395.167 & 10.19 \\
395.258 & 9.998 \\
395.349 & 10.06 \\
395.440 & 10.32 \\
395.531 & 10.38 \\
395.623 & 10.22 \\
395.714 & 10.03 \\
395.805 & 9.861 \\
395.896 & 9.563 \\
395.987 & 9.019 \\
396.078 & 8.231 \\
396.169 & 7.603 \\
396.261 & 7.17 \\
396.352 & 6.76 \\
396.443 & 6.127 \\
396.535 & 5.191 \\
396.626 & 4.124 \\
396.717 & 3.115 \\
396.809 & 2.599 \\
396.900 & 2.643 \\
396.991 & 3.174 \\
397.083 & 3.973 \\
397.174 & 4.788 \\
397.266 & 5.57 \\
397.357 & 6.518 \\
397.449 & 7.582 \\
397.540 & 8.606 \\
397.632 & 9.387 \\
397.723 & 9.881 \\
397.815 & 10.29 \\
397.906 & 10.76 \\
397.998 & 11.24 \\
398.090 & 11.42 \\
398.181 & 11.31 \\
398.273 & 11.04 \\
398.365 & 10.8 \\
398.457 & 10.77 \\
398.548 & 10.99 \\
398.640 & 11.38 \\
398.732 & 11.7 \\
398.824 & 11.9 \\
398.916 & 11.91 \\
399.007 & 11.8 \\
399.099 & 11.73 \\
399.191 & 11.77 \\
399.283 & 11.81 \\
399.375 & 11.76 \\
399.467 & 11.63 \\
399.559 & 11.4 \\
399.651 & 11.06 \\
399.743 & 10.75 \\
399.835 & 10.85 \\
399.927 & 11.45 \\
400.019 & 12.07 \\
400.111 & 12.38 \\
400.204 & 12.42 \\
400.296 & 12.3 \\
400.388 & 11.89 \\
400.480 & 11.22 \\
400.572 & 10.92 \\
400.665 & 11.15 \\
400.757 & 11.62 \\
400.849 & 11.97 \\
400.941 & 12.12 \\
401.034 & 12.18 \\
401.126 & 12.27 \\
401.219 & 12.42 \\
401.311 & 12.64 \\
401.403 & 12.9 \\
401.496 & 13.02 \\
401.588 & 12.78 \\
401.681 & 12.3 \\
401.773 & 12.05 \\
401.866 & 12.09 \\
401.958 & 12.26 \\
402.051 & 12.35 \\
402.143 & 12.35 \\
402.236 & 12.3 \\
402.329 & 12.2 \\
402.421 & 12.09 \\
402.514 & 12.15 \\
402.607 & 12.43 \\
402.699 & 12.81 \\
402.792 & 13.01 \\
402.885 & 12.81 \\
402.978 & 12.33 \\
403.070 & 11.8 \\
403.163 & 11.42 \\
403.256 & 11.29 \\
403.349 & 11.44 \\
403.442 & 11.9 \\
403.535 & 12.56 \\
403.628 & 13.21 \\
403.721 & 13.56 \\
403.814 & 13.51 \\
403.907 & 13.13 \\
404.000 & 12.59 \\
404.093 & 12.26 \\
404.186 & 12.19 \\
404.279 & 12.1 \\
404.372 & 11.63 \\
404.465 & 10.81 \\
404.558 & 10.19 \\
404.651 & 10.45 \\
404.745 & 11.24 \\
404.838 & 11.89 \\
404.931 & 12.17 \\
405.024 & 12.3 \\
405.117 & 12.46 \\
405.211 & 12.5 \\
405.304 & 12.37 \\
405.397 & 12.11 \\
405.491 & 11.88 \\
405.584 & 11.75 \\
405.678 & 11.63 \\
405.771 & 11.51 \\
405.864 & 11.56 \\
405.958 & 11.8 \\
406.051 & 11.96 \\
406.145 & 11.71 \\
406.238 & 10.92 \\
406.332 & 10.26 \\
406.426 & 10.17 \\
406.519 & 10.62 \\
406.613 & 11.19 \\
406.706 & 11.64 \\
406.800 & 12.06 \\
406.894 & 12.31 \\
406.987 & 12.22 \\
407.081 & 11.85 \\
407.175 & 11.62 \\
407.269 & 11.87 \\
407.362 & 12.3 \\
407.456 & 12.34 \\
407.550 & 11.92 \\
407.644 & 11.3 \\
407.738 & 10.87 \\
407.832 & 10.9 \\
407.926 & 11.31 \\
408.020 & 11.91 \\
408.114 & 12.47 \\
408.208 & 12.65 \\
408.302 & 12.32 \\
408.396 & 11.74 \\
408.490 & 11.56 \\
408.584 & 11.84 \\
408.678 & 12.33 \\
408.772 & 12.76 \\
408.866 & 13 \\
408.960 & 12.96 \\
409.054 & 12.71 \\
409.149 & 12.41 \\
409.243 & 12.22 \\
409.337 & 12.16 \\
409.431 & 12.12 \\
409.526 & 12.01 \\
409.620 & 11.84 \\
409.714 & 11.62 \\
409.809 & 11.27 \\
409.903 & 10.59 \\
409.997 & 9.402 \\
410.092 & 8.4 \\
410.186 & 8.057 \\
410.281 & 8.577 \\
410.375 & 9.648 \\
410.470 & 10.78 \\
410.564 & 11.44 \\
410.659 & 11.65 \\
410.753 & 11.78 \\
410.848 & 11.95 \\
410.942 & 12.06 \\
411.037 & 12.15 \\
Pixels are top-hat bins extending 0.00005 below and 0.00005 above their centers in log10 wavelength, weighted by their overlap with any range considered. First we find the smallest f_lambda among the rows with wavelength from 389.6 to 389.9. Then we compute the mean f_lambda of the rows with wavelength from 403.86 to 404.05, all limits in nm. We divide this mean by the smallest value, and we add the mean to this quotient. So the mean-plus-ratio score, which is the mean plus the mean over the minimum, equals 14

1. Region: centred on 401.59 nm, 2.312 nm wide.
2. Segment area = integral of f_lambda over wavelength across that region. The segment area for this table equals 28.2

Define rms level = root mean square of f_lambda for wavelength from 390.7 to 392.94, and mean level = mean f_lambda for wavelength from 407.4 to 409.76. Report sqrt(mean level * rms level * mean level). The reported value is 37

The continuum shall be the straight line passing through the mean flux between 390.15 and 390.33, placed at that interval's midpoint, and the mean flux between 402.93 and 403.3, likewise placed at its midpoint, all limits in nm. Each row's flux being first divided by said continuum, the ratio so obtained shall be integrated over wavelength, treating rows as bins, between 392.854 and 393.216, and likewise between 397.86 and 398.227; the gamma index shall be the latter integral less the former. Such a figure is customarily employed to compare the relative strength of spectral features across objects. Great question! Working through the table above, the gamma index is 0.23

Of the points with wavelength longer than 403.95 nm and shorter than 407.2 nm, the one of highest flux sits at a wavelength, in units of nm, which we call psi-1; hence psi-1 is 404.000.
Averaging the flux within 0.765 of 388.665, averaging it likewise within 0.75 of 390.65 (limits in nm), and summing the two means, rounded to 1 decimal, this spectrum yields 18.4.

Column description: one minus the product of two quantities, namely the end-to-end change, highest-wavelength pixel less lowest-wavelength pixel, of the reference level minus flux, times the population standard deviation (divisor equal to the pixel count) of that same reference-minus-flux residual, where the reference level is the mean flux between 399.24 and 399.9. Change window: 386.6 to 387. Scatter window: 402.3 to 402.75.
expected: 0.87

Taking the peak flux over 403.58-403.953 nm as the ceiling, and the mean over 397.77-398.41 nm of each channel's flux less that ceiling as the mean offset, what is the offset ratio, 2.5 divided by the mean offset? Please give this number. -1.0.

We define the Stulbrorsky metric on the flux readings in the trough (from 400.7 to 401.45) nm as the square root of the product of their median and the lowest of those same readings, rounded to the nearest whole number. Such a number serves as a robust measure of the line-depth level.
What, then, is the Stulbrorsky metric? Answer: 12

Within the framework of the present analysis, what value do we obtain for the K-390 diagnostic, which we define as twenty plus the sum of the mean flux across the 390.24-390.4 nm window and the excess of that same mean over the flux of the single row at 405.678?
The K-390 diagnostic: 27.7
